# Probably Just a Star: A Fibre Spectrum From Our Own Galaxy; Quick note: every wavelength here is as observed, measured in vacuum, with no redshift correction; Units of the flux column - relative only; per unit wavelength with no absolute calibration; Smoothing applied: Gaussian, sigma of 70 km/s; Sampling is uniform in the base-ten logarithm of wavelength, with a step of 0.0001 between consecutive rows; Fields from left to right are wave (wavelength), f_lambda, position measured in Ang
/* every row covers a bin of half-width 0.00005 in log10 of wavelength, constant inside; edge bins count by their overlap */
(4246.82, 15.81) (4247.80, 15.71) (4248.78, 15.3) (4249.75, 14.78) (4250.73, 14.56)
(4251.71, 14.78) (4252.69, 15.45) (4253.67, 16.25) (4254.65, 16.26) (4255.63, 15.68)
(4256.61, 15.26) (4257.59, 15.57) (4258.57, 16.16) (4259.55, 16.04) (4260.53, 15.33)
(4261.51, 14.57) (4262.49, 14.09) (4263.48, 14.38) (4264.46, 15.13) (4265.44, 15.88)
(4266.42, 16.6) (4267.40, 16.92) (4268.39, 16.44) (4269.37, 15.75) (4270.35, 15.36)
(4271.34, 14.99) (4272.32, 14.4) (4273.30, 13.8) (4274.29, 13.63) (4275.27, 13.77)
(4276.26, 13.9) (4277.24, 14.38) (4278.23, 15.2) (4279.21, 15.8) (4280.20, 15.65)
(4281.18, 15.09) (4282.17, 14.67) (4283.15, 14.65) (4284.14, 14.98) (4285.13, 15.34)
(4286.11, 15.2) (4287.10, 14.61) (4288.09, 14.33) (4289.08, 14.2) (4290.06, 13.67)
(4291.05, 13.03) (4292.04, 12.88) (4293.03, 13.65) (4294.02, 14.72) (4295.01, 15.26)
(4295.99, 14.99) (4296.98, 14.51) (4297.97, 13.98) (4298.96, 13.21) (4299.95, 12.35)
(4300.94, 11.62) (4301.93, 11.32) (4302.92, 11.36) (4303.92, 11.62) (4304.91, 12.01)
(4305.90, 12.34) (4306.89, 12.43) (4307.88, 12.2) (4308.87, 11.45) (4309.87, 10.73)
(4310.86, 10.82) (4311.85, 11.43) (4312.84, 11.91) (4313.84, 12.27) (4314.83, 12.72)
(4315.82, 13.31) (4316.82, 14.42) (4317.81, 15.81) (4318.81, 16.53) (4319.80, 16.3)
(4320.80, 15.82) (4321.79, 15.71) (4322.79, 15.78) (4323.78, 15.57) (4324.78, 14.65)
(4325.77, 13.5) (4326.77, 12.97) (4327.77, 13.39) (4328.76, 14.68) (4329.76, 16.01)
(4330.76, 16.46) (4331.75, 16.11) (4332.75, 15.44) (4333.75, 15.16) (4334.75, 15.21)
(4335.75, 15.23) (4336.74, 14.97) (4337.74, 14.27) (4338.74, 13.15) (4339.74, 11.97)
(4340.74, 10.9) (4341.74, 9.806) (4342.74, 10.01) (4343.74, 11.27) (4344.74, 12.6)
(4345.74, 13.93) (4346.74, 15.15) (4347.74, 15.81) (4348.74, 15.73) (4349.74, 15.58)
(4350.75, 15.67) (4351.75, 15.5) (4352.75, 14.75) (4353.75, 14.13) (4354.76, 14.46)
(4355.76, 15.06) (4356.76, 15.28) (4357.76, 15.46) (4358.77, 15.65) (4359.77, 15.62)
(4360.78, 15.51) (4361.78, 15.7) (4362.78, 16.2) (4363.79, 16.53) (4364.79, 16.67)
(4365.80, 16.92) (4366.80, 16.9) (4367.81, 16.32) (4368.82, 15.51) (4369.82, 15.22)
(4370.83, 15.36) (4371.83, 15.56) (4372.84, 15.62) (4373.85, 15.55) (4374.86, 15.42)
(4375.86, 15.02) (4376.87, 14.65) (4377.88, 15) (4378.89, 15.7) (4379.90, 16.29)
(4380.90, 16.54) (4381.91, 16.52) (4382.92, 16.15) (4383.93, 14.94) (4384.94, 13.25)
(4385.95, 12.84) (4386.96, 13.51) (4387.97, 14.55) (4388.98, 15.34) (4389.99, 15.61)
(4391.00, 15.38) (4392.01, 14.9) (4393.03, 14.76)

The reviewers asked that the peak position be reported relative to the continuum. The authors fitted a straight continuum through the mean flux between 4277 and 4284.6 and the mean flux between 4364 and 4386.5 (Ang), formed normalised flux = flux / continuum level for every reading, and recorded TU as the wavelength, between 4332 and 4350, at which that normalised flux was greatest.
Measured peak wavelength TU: 4347.74 Ang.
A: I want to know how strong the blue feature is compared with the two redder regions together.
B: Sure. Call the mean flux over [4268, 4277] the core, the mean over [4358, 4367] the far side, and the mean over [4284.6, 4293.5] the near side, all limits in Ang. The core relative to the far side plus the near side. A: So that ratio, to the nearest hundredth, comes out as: 0.48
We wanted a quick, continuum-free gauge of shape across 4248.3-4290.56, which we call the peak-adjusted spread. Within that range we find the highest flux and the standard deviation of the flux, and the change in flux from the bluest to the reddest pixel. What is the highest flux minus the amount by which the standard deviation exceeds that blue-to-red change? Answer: 14.5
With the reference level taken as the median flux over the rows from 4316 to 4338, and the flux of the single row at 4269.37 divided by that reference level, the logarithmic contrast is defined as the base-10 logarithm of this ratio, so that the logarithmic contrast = 0.012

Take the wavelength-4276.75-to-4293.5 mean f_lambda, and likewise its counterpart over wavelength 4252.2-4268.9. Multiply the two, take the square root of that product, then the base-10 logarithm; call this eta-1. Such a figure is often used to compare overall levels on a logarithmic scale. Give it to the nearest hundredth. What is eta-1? 1.18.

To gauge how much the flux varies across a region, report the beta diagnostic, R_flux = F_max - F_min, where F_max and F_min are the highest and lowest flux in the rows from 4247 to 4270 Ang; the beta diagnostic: 2.8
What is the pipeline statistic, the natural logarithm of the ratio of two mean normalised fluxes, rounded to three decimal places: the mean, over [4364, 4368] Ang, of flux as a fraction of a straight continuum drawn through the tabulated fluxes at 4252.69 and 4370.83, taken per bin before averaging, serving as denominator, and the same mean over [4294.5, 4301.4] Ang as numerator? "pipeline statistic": -0.201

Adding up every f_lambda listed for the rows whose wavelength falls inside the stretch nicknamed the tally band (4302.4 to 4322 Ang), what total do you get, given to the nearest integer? 261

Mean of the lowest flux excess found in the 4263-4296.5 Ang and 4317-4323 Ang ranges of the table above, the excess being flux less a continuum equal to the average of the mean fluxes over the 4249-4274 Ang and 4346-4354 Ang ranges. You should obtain -1.0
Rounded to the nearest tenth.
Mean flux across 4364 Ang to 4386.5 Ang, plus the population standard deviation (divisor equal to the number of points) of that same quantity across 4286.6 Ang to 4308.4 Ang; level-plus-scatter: 16.8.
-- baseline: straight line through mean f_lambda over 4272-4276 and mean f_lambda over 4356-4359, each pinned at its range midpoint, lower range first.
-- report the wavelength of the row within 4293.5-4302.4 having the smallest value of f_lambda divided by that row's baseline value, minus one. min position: 4301.93 Ang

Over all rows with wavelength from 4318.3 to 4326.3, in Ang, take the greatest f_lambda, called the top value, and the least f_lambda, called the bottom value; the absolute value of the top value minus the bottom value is 3.0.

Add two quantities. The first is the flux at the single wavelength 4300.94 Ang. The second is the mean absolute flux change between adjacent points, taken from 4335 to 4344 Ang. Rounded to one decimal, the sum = 12.5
